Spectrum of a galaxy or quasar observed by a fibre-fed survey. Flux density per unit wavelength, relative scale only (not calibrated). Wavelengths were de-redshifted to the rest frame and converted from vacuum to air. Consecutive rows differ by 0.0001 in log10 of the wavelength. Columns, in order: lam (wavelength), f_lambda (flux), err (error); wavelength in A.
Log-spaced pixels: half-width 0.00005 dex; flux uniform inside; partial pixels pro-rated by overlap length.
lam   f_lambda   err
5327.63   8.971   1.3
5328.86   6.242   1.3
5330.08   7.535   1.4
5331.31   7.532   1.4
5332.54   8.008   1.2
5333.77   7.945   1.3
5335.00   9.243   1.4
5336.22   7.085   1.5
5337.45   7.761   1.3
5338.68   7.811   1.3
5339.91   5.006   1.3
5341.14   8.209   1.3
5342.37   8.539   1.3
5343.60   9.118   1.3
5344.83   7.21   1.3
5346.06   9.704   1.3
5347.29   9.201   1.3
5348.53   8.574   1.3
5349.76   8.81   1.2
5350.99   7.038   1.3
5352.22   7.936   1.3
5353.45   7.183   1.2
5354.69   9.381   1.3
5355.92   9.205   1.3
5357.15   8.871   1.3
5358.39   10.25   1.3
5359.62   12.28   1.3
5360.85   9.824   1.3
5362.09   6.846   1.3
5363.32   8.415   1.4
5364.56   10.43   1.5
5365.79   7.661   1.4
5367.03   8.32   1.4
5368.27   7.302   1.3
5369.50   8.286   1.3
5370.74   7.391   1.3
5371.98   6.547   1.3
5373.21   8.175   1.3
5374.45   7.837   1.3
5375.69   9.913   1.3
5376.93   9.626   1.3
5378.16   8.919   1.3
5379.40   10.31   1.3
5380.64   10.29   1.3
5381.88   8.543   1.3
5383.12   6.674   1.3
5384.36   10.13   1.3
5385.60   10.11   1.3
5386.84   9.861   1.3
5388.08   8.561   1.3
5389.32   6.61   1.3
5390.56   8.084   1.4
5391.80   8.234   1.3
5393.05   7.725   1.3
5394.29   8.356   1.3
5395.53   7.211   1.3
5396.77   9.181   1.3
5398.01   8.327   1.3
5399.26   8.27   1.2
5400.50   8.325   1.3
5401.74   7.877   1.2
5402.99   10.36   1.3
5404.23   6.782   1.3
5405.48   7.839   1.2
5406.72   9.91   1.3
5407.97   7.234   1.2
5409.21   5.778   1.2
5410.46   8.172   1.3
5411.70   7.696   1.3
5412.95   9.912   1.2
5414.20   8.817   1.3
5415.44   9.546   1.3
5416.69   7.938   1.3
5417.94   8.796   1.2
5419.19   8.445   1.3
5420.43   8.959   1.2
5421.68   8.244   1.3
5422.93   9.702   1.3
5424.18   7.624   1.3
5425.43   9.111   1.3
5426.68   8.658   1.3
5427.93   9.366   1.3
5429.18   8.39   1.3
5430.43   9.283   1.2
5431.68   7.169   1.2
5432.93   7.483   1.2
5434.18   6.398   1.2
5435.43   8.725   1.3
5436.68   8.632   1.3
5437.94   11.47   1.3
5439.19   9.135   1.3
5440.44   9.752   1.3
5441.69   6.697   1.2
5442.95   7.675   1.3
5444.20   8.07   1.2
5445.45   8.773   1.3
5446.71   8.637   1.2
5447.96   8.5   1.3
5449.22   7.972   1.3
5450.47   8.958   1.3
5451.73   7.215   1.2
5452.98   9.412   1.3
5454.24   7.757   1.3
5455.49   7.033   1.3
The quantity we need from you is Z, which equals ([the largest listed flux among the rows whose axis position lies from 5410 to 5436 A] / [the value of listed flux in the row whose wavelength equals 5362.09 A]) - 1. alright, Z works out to 0.45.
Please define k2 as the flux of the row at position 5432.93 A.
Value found 7.483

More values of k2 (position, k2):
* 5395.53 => 7.211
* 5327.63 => 8.971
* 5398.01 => 8.327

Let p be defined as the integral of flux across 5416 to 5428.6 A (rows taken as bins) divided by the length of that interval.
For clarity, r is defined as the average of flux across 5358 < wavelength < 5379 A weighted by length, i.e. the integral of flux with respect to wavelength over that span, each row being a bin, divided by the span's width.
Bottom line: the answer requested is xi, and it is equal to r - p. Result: 0.03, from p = 8.68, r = 8.71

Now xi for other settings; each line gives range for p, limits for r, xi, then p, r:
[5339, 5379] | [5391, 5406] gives -0.30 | 8.51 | 8.21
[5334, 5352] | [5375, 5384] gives 1.11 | 8.09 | 9.20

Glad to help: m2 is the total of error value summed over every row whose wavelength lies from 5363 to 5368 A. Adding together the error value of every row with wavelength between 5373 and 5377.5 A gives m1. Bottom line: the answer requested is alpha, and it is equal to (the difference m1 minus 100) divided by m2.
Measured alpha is -16.6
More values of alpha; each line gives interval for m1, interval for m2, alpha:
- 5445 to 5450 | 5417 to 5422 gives -19.0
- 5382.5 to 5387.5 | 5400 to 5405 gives -18.6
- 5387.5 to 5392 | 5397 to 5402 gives -18.9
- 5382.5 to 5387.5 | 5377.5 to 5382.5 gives -18.2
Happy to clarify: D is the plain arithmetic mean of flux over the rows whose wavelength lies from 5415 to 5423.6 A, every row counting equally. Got 8.8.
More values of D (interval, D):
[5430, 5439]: 8.5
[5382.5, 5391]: 8.6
